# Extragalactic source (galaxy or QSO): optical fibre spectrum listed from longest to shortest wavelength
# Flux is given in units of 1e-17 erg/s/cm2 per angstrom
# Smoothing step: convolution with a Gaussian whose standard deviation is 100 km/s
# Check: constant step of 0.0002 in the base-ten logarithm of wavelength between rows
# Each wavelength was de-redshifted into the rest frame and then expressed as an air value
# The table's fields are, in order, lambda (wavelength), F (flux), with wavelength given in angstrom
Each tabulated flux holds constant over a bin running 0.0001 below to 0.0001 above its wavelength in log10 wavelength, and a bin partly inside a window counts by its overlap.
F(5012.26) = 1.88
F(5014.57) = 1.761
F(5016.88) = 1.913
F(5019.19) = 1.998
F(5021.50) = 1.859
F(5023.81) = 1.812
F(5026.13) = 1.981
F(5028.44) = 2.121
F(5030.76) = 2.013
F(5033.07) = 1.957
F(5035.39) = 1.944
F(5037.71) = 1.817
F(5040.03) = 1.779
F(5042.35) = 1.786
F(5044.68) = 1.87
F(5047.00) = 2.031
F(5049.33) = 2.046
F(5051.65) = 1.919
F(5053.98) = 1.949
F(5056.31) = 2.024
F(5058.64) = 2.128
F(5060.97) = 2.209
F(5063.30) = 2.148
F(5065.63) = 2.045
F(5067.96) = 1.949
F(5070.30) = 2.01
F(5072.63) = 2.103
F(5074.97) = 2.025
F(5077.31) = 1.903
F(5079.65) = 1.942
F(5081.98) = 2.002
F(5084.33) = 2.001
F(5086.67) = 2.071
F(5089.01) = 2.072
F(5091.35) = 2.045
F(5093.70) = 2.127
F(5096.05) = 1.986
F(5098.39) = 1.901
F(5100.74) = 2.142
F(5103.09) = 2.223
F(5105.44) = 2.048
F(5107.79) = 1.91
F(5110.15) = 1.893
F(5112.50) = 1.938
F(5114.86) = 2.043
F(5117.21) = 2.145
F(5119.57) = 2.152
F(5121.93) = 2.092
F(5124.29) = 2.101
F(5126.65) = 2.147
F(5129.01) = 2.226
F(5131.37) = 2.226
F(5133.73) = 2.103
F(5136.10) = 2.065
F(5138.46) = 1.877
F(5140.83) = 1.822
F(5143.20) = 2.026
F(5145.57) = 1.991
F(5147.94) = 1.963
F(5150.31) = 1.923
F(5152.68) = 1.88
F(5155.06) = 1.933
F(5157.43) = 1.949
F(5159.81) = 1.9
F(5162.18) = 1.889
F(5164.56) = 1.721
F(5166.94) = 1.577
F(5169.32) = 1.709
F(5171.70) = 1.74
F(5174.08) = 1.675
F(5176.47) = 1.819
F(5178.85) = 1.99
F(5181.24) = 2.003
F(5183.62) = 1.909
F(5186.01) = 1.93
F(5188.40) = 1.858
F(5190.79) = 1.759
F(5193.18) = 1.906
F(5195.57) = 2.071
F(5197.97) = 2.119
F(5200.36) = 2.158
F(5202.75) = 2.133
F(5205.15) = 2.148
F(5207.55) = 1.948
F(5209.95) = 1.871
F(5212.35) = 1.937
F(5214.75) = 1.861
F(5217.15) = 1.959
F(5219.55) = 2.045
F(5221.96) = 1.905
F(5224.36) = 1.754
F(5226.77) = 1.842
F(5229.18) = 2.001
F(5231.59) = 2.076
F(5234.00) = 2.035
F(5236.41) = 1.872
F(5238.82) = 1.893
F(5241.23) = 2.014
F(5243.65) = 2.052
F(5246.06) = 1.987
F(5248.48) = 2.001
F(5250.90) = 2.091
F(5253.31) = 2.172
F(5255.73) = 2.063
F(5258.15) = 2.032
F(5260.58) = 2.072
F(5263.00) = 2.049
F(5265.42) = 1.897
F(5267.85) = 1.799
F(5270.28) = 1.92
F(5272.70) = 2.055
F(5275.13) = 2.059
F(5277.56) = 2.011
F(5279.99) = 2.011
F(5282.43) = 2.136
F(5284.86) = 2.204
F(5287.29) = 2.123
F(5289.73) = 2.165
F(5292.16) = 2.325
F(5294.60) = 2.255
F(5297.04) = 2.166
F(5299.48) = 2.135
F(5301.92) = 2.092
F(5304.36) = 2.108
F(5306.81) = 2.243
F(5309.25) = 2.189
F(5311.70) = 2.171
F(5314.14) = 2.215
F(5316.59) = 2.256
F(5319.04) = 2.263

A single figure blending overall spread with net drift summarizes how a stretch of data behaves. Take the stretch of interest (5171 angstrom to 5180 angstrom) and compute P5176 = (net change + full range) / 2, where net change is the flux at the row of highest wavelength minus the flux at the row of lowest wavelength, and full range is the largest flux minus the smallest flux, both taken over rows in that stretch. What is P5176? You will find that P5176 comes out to 0.28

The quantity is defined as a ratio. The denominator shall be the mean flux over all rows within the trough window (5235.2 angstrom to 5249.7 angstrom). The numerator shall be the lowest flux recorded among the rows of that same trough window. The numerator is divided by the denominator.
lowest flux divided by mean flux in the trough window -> 0.950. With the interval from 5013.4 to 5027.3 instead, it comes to 0.933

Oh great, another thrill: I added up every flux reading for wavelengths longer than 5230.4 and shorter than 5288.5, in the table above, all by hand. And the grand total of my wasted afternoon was 49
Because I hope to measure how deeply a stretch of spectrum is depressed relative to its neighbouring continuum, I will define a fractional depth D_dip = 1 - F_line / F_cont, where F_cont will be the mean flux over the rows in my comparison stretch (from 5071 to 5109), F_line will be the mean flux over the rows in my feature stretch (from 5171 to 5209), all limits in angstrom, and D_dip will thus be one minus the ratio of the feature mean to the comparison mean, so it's 0.04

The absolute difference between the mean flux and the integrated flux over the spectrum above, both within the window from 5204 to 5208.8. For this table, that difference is 7.77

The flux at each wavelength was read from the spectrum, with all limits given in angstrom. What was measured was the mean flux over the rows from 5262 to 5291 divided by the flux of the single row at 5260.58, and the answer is 0.98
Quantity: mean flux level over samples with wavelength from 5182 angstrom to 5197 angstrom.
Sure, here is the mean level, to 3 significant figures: 1.91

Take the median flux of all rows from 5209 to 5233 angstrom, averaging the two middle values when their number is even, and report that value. 1.92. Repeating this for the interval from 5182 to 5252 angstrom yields 1.96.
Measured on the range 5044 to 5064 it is 2.03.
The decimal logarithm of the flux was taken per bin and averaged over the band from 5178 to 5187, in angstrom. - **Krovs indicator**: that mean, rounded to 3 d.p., 0.292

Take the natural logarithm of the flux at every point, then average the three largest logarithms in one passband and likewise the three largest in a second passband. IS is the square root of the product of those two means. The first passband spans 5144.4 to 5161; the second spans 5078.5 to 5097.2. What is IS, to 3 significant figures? 0.706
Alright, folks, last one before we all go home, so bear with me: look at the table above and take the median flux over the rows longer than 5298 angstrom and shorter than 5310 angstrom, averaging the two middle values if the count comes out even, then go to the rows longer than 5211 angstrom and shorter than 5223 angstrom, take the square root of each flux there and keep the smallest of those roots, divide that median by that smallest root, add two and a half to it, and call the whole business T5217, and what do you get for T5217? 4.07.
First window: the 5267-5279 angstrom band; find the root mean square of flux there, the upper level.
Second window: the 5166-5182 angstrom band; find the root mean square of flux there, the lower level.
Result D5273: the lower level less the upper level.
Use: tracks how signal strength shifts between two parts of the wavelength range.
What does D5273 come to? -0.18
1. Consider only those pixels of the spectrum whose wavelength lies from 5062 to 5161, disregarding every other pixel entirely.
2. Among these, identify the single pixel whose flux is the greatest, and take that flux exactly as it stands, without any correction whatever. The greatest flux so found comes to 2.226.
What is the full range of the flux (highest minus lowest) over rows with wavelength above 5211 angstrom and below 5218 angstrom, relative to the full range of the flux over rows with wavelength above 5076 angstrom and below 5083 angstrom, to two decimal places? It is 0.99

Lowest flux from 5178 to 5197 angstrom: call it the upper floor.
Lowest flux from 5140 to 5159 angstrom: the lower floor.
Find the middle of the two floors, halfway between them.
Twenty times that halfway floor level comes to 35.8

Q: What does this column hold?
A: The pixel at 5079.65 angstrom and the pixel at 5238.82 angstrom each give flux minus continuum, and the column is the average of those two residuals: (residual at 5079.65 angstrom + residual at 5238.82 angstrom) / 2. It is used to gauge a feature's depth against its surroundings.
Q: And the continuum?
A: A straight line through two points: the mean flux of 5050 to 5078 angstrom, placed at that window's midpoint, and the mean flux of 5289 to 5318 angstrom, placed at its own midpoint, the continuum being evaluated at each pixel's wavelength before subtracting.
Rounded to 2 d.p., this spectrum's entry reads -0.18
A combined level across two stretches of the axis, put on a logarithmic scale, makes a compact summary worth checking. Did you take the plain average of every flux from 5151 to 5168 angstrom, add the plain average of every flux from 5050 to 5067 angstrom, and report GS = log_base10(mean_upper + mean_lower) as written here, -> 0.591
